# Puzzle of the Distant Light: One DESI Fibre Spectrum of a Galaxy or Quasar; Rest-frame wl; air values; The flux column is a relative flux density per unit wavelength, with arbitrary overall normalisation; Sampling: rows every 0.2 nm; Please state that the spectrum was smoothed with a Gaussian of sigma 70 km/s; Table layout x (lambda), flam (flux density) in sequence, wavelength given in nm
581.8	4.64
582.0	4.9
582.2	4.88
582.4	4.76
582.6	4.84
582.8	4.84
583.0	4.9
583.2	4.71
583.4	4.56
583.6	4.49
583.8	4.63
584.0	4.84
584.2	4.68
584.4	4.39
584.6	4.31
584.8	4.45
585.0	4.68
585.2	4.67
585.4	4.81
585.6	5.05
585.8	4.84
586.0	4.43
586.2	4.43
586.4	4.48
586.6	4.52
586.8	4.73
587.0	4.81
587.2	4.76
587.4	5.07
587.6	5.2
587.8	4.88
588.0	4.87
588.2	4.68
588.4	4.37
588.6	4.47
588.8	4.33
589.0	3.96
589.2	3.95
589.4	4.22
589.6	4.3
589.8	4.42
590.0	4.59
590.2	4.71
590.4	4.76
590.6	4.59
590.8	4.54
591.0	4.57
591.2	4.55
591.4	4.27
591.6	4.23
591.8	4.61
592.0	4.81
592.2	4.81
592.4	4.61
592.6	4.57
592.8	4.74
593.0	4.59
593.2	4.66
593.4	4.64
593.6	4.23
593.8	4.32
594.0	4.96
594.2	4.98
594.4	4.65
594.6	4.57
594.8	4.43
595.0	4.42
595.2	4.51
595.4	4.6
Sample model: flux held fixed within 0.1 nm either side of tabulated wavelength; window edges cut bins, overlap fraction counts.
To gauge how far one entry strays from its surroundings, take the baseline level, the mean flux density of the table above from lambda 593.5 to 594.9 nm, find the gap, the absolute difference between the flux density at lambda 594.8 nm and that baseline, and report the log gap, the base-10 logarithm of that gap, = -0.8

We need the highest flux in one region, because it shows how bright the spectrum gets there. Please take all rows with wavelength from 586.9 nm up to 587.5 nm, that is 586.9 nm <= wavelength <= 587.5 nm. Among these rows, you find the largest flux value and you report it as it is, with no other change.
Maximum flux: 5.07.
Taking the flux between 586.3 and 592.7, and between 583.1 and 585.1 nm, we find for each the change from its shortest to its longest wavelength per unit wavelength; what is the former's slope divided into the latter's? -1.1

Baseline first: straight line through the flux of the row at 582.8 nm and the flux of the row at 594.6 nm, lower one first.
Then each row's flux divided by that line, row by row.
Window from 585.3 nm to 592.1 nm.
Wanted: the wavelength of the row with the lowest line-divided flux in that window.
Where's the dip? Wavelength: 589.2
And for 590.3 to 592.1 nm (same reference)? 591.6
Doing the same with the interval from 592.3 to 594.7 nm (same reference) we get 593.6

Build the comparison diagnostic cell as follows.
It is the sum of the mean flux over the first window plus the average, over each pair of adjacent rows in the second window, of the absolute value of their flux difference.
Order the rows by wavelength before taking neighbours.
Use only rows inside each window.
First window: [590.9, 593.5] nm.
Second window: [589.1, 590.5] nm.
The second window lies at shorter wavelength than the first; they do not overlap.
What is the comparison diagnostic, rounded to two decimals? 4.72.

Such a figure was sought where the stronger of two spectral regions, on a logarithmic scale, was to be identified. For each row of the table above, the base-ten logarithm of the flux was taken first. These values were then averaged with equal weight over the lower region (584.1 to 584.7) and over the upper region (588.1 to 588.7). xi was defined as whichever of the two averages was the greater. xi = 0.65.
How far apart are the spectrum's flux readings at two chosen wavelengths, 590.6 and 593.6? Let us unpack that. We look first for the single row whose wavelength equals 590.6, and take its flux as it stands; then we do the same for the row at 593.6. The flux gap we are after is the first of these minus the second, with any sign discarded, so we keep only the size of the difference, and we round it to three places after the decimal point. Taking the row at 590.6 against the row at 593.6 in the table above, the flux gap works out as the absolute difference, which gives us 0.360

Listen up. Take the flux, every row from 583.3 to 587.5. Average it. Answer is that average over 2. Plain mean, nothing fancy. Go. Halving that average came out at 2.32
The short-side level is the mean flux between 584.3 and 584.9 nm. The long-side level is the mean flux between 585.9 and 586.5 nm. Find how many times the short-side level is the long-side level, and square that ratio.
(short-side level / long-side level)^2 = 0.97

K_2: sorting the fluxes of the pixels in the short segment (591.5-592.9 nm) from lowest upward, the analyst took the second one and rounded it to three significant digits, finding 4.57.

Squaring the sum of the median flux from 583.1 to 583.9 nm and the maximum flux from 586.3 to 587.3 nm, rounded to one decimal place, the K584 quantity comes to 88.5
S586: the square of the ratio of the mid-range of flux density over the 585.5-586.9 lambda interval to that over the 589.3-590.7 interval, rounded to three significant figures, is 1.11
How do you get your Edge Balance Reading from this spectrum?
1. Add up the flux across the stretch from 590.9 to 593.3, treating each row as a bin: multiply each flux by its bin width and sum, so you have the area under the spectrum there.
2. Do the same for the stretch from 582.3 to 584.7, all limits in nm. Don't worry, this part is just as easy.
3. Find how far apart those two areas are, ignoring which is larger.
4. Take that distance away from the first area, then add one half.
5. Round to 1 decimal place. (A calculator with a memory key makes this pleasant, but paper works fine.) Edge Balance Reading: 11.3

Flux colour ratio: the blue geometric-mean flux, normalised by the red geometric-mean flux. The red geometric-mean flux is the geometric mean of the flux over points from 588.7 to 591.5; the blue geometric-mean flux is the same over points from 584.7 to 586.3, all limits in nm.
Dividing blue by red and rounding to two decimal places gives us 1.06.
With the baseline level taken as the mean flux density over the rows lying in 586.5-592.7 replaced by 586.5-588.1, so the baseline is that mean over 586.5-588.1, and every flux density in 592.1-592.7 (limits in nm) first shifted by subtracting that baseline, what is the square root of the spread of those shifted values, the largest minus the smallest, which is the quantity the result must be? 0.5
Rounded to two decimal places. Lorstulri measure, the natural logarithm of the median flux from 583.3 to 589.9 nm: 1.52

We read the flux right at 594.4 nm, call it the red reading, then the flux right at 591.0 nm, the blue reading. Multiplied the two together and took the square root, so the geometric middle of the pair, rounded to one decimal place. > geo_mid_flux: 4.6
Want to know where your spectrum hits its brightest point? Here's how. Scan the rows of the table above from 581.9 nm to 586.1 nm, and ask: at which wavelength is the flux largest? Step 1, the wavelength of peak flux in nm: 585.6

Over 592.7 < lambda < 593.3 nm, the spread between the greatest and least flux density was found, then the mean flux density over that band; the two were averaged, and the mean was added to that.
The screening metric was 7.1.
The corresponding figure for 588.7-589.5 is 6.4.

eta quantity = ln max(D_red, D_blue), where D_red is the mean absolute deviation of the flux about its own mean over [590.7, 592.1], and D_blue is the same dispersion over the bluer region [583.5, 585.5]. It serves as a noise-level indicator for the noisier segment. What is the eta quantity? -1.90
